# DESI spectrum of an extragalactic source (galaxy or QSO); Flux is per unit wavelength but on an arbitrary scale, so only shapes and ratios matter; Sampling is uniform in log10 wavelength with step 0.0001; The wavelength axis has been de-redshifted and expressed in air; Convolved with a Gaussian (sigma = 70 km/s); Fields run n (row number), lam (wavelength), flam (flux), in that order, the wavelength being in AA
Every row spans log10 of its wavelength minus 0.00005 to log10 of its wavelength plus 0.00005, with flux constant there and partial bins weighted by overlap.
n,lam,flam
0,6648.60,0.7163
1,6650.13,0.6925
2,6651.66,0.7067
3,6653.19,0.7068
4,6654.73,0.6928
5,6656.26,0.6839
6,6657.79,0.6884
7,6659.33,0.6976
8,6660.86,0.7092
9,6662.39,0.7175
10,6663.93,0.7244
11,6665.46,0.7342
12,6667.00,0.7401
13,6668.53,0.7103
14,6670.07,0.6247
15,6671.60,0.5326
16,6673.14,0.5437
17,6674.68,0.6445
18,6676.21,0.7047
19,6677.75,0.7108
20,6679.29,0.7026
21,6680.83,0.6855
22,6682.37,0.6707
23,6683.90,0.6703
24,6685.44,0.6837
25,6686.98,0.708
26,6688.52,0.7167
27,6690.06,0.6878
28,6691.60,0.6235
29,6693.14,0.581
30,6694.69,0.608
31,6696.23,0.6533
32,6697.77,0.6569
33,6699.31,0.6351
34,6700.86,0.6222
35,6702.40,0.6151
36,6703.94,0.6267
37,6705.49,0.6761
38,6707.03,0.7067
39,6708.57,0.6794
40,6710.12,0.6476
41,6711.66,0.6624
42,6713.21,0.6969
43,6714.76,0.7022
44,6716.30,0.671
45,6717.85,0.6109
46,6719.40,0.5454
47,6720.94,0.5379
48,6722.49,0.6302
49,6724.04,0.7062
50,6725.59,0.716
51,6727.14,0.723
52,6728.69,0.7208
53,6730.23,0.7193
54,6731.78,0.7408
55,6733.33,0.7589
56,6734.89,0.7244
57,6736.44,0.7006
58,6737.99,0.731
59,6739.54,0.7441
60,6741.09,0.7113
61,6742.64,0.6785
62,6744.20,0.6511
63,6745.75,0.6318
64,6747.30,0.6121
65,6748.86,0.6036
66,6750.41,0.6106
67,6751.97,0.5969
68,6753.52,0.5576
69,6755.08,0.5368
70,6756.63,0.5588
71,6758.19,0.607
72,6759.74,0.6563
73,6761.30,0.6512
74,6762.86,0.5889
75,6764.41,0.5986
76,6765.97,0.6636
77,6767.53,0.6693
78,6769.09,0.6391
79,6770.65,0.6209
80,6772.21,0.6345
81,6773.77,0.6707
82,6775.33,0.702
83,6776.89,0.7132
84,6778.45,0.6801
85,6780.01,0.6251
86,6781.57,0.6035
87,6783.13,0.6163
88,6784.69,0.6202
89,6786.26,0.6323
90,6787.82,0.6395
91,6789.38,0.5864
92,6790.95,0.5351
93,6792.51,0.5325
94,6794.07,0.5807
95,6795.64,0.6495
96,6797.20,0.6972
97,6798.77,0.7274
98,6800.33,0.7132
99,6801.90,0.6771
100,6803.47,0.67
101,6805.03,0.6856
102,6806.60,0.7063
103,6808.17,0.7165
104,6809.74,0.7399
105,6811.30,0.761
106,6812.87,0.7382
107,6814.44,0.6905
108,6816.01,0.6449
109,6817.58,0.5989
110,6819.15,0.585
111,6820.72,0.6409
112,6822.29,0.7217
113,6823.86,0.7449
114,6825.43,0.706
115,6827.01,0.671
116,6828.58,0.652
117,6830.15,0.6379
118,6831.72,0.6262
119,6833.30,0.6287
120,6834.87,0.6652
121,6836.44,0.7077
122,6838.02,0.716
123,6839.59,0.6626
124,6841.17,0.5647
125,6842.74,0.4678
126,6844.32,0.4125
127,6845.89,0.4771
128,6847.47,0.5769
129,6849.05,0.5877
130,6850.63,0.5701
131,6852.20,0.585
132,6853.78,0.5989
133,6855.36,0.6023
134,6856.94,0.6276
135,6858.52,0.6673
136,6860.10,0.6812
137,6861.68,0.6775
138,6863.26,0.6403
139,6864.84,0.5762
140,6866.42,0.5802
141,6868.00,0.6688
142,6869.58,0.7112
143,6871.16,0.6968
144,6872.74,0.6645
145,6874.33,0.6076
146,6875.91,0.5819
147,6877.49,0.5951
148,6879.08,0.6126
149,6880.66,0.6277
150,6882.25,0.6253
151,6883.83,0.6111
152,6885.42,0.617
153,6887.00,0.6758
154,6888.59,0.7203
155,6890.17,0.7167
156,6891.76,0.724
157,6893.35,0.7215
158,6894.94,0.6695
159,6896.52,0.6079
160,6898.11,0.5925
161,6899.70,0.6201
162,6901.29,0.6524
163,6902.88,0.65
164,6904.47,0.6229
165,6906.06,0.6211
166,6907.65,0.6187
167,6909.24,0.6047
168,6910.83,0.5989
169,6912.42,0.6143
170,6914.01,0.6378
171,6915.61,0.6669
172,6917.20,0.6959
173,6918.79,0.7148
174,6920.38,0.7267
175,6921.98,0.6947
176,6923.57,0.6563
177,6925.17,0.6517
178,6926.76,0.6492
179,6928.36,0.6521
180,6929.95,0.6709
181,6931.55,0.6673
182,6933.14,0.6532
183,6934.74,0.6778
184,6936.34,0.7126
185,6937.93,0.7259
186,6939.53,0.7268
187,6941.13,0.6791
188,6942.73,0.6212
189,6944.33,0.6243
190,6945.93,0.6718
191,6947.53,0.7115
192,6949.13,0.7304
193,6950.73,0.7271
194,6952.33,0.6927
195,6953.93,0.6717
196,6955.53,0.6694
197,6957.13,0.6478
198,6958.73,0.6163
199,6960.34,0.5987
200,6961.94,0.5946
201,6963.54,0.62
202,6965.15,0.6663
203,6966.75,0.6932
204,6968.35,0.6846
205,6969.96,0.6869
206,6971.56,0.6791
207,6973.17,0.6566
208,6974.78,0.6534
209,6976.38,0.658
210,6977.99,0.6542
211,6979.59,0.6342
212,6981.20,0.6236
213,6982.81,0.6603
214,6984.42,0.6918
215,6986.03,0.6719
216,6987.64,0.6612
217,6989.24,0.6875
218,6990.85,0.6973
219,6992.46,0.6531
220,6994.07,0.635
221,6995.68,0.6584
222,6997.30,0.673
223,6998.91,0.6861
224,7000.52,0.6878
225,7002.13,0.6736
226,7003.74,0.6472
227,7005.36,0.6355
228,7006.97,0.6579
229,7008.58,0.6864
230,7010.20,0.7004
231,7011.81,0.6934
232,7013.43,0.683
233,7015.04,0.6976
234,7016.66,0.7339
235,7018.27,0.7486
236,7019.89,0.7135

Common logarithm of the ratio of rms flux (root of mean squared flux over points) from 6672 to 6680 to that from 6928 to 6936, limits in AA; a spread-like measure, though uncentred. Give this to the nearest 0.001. 0.000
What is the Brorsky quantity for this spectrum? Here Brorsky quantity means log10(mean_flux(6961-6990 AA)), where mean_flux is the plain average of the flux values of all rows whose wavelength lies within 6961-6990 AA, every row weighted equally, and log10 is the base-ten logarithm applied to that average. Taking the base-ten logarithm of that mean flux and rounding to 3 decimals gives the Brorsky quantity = -0.181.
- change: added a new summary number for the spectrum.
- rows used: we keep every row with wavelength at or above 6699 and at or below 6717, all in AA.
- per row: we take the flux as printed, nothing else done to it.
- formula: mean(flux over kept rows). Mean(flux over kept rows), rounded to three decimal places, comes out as 0.662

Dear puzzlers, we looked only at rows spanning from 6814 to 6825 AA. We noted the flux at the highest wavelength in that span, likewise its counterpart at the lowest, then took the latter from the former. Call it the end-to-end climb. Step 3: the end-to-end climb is 0.054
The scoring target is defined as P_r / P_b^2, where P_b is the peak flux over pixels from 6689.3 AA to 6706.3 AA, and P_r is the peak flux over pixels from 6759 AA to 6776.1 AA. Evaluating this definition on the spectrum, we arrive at 1.48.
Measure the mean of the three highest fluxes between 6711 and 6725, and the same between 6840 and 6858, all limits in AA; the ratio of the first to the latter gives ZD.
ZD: 1.15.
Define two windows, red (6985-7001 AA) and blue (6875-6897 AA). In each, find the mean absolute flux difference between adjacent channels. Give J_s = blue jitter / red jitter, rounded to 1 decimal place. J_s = 1.3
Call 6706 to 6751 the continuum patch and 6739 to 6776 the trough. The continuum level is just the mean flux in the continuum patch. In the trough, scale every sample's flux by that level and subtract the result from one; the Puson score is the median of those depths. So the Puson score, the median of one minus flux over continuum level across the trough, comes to 0.062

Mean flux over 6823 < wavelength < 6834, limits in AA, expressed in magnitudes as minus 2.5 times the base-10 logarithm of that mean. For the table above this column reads 0.440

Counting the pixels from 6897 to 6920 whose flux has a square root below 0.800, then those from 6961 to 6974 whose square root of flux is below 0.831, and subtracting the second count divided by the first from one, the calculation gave 0.2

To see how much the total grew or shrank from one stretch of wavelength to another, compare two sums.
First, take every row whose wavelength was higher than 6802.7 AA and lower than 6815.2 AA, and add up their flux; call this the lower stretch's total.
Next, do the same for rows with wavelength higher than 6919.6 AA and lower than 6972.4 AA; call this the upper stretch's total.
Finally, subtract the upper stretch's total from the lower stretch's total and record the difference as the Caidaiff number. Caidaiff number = -16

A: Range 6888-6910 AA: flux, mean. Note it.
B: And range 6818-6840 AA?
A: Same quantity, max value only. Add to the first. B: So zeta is 1.40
